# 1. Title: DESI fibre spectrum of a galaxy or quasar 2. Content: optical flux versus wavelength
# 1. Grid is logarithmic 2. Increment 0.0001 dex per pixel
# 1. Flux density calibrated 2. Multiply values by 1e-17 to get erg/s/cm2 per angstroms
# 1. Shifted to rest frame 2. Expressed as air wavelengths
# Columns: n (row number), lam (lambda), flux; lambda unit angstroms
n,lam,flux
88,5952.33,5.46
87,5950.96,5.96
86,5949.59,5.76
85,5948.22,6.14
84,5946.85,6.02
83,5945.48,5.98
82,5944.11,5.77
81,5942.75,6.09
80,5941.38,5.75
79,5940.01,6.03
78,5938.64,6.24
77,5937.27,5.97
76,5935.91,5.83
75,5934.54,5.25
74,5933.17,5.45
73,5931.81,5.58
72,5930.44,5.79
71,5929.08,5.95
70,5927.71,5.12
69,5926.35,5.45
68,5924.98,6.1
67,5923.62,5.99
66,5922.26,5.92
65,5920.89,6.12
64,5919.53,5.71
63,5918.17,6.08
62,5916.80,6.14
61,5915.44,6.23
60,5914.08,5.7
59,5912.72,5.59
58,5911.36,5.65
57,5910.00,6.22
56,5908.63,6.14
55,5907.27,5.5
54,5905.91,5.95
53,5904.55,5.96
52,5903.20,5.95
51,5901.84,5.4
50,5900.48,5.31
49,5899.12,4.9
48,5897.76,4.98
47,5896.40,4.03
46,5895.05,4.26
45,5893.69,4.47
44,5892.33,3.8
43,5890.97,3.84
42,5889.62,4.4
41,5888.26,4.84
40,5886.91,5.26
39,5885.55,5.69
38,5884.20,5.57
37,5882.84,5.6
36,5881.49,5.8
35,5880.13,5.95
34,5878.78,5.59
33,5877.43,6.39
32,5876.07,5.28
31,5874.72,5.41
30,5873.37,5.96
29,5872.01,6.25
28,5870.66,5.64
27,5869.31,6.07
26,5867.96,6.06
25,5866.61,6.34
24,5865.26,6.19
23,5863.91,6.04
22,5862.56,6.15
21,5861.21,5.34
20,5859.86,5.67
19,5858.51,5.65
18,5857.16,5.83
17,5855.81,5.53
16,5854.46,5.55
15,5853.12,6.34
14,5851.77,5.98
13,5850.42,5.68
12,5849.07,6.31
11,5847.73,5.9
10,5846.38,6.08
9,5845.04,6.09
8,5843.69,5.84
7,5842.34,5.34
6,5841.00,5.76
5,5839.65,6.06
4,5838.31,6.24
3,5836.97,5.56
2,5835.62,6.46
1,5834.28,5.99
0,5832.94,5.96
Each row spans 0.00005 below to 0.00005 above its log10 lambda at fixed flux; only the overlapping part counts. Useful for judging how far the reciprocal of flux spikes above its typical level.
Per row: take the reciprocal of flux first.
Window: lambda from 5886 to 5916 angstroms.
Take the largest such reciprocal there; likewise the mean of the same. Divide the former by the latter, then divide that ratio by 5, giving 0.27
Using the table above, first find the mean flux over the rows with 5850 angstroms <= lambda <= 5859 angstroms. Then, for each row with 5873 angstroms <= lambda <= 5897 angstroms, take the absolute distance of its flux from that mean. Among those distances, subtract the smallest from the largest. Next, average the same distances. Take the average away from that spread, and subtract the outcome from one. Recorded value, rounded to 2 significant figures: -0.21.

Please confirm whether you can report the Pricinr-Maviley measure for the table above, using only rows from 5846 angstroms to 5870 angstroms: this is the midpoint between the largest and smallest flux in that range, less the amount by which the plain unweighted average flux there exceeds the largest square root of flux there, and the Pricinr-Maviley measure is 2.43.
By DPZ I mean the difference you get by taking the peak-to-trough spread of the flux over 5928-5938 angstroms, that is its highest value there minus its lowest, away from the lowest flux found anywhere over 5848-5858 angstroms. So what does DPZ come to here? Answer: 4.81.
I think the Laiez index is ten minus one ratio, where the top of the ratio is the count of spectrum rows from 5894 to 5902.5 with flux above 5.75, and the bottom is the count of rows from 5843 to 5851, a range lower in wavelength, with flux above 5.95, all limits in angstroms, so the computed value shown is 10.00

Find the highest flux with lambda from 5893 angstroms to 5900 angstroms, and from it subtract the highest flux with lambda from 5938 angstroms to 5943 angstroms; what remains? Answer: -1.3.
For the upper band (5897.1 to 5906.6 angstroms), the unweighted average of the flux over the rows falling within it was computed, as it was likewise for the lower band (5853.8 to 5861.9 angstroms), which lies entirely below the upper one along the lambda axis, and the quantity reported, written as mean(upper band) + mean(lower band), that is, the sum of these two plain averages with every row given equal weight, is 11.1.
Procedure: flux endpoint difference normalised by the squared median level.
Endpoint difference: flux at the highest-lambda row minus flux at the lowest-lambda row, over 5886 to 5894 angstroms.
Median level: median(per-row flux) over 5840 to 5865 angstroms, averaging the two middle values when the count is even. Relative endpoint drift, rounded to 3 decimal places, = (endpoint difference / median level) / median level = -0.023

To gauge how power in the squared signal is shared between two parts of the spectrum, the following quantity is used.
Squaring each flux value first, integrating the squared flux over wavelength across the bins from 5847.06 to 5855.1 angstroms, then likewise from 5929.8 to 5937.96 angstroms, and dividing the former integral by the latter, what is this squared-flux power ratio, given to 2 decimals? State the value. 1.10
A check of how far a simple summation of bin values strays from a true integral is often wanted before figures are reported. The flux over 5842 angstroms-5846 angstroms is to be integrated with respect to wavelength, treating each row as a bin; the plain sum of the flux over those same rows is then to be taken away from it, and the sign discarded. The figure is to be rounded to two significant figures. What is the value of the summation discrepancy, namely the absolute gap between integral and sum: 6.0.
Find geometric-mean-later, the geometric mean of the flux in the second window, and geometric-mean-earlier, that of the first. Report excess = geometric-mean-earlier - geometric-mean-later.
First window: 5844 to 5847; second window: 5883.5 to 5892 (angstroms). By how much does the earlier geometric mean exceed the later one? 1.2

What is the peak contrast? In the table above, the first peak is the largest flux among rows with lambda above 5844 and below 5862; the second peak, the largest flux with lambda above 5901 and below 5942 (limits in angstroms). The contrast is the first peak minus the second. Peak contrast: 0.10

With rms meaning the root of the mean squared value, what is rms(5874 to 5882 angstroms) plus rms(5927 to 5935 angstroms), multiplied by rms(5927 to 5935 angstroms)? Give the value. 62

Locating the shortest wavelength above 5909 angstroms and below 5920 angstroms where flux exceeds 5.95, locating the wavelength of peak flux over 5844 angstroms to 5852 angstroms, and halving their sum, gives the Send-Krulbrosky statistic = 5879.5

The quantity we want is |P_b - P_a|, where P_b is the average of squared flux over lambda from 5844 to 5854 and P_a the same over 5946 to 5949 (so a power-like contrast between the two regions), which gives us 0.3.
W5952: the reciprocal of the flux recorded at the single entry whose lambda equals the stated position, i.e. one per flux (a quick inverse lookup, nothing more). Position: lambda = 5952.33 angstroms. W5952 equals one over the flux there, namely 0.183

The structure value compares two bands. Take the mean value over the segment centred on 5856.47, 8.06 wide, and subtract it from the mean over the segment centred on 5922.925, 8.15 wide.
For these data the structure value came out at 0.12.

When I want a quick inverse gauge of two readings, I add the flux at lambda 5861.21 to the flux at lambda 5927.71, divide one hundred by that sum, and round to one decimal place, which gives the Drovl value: 9.6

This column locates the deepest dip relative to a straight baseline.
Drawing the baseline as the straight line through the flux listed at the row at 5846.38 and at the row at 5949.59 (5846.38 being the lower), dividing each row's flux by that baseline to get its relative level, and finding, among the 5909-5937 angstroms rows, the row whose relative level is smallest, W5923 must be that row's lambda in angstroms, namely 5927.71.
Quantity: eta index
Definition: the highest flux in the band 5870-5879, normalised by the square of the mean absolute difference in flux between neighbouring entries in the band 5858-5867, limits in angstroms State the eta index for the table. 93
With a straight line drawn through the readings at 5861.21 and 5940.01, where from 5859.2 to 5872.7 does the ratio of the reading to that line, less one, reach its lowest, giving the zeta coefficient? 5861.21 angstroms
